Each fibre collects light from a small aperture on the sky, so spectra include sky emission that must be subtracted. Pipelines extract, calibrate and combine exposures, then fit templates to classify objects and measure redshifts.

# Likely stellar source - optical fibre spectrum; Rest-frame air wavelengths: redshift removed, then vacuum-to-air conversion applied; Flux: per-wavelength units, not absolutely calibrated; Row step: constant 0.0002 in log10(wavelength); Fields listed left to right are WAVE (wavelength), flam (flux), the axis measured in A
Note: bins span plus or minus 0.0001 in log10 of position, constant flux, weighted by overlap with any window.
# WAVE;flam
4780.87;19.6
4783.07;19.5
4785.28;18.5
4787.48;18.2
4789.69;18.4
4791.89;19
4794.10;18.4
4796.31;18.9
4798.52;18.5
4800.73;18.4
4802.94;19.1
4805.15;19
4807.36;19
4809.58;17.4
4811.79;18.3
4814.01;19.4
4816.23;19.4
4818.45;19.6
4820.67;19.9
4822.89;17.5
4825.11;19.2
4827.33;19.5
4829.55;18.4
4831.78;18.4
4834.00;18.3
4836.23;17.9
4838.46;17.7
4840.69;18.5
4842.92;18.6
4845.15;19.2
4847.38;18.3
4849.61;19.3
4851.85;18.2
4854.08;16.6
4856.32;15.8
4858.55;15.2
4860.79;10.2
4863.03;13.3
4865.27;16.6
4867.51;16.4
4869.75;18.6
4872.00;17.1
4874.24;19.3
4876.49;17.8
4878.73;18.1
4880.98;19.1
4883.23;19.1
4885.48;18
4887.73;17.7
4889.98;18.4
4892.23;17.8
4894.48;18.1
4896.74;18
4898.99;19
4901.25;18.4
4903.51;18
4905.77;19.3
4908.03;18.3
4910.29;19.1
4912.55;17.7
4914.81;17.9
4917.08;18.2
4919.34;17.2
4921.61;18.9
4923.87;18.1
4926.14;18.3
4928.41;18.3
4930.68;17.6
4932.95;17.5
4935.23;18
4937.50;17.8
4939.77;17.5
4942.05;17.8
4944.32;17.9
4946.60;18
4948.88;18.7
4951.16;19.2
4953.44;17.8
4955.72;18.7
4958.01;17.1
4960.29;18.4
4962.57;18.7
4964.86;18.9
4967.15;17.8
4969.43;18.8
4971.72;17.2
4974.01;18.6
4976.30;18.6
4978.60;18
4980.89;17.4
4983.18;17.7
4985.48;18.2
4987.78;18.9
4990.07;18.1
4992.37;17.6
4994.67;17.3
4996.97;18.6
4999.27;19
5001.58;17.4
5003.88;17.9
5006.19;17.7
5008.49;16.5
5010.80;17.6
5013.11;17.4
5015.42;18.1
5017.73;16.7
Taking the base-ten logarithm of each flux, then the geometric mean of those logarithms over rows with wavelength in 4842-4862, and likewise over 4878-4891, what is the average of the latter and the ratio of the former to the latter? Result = 1.113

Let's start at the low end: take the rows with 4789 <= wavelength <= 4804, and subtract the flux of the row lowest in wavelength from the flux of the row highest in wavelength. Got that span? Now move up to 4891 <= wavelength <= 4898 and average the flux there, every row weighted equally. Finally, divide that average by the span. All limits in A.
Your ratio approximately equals 26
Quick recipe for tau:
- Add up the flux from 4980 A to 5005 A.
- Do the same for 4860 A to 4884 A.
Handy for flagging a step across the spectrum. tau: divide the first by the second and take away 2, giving -0.93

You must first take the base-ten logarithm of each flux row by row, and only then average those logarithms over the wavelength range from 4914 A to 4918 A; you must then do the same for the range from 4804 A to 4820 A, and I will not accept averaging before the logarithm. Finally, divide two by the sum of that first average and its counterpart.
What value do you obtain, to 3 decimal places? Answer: 0.790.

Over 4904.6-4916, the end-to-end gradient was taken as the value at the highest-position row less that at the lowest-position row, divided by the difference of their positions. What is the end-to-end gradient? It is -0.15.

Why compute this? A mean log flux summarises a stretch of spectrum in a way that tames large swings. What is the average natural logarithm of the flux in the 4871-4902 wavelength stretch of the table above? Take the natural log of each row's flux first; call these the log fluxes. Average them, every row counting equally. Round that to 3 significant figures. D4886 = 2.91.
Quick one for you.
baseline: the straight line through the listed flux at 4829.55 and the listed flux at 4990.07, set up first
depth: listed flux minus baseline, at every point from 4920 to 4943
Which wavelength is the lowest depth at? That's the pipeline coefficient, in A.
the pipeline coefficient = 4932.95 A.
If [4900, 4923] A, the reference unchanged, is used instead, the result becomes 4919.34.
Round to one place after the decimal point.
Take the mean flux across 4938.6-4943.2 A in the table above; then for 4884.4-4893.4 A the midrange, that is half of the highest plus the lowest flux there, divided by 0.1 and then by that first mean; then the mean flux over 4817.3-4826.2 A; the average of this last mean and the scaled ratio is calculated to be 14.6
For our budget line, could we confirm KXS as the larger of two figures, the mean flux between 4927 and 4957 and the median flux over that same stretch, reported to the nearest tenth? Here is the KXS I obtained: 18.1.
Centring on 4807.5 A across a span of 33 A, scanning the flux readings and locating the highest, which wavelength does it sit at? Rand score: 4820.67 A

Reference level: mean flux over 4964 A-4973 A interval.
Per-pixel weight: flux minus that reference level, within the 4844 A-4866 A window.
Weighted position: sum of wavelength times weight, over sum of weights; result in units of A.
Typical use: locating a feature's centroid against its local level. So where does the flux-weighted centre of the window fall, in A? 4861.9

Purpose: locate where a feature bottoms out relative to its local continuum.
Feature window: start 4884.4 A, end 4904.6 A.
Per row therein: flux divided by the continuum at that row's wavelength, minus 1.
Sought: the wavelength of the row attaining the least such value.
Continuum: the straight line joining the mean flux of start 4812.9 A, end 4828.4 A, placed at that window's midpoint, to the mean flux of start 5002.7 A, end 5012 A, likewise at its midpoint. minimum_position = 4887.73 A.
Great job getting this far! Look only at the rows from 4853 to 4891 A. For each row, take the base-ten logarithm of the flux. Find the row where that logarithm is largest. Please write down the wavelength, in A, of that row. 4874.24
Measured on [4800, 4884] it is 4820.67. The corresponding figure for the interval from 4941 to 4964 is 4951.16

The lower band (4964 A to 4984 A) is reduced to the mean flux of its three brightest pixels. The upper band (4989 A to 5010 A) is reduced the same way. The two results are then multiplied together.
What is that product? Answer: 348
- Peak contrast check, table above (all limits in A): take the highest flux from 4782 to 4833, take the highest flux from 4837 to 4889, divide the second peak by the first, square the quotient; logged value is 0.94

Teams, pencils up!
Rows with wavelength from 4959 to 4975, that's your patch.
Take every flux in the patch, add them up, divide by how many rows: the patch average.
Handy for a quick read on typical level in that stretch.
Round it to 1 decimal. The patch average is 18.3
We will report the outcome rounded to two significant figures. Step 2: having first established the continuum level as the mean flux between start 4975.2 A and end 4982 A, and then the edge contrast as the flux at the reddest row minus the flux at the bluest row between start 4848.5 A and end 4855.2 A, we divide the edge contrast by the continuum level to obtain -0.15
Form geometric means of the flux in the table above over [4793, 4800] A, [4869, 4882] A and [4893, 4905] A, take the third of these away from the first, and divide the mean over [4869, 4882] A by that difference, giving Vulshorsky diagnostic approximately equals 61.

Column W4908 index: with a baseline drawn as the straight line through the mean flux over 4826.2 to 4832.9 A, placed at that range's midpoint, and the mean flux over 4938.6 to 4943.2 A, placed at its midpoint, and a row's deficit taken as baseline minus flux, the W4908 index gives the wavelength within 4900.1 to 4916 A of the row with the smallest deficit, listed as 4905.77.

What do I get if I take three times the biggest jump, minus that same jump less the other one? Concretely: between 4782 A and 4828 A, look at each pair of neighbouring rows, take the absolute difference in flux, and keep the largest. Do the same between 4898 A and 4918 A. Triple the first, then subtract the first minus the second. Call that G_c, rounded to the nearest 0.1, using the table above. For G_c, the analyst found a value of 6.2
